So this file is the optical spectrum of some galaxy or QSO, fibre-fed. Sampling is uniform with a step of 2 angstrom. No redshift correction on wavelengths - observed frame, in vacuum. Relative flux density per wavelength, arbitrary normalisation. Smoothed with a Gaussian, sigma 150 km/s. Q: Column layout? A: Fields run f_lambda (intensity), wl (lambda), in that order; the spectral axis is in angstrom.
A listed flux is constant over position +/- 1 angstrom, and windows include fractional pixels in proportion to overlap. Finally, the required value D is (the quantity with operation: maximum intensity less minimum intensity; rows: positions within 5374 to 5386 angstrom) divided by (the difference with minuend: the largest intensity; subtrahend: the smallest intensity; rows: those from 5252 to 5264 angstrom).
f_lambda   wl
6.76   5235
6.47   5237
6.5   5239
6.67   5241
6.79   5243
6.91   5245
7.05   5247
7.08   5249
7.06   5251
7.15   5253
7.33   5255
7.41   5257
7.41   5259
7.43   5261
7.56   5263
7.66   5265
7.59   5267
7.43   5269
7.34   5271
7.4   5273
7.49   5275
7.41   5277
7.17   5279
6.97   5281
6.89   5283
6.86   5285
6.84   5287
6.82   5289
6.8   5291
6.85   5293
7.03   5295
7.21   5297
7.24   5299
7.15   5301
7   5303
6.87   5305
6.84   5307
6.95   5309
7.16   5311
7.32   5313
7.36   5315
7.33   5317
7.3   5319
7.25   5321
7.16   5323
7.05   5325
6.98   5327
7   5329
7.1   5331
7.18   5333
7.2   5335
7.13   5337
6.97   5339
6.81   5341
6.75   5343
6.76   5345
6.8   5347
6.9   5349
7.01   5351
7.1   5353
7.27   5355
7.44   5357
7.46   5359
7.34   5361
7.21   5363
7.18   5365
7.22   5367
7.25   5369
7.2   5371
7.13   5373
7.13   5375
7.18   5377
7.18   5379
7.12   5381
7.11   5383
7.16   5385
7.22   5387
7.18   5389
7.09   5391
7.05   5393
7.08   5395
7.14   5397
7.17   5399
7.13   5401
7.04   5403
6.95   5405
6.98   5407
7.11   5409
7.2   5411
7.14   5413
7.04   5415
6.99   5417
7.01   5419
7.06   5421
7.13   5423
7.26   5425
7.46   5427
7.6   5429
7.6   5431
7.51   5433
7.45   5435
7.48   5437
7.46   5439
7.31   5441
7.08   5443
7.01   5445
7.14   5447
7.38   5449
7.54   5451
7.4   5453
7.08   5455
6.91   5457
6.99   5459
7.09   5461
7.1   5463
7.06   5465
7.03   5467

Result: 0.2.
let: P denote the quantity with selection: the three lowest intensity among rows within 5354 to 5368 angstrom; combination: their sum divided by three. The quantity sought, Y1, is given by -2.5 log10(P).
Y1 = -2.14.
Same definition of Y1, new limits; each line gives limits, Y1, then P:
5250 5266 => -2.14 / 7.18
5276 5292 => -2.08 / 6.82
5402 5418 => -2.11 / 6.97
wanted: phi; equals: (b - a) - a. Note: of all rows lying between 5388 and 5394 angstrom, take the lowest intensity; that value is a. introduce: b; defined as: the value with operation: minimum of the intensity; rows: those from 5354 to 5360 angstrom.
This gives -6.83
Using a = 7.05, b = 7.27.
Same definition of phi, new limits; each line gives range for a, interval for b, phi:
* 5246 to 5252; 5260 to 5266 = -6.67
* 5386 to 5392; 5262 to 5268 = -6.62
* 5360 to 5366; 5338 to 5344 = -7.61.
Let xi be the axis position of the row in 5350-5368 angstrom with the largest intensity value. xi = 5359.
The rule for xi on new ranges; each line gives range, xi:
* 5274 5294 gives 5275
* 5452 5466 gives 5453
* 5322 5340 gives 5335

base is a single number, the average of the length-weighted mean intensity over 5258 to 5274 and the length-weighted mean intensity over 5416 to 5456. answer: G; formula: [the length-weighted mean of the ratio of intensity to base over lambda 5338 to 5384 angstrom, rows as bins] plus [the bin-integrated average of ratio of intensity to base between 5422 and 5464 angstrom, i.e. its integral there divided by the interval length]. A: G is 1.95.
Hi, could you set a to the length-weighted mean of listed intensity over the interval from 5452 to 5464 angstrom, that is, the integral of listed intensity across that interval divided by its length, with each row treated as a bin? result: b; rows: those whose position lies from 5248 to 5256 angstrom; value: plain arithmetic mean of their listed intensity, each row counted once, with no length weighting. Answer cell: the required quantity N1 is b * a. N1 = 50.8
